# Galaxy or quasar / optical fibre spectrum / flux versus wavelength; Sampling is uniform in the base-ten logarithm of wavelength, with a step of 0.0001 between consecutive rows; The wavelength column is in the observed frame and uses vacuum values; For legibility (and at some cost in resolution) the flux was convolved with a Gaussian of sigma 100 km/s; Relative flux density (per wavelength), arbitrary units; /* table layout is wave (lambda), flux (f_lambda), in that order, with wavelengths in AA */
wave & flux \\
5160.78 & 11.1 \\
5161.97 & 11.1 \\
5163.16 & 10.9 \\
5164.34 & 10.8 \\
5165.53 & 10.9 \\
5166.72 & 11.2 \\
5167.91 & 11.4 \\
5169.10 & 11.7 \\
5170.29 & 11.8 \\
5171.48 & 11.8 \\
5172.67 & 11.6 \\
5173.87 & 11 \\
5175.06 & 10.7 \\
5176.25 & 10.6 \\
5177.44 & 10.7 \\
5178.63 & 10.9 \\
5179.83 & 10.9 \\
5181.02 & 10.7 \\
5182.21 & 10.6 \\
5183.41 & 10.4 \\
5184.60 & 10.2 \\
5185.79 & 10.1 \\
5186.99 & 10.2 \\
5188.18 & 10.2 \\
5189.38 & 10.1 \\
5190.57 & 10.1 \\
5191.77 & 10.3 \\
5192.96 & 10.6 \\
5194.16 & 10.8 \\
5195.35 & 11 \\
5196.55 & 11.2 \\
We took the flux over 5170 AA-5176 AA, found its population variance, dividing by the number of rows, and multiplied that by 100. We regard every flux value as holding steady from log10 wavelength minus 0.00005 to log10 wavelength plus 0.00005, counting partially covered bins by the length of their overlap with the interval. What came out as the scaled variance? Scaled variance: 20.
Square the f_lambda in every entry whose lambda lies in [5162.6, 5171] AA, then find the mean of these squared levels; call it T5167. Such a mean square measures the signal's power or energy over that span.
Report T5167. 127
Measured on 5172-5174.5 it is 128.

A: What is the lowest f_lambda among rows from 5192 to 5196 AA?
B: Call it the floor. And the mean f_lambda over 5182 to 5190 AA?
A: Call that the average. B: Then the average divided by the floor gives 0.97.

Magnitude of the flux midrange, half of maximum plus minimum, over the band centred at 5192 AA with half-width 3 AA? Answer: -2.55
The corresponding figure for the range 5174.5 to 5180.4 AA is -2.58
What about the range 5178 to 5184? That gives -2.57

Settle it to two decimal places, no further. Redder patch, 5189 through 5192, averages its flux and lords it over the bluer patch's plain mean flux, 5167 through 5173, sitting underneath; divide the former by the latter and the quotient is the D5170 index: 0.87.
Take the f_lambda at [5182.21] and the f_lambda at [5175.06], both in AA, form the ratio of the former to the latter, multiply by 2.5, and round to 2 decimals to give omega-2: 2.48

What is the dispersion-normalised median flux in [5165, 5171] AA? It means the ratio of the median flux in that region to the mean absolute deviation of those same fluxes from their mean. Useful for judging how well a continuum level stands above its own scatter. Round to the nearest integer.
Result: 41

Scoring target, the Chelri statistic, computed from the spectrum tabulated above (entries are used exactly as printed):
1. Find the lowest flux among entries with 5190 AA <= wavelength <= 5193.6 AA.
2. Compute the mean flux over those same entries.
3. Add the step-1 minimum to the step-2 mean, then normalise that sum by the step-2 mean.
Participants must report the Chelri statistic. 1.98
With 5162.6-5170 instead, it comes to 1.97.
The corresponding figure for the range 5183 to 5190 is 1.99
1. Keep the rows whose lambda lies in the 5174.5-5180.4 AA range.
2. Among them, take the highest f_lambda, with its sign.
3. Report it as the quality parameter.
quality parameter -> 10.9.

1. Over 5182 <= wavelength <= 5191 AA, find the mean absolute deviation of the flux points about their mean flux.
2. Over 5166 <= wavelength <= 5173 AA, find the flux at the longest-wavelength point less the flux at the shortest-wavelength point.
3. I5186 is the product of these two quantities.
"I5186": 0.05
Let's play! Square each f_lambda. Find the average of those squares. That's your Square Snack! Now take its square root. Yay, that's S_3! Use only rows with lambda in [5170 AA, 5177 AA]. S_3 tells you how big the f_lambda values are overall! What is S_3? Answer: 11.3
